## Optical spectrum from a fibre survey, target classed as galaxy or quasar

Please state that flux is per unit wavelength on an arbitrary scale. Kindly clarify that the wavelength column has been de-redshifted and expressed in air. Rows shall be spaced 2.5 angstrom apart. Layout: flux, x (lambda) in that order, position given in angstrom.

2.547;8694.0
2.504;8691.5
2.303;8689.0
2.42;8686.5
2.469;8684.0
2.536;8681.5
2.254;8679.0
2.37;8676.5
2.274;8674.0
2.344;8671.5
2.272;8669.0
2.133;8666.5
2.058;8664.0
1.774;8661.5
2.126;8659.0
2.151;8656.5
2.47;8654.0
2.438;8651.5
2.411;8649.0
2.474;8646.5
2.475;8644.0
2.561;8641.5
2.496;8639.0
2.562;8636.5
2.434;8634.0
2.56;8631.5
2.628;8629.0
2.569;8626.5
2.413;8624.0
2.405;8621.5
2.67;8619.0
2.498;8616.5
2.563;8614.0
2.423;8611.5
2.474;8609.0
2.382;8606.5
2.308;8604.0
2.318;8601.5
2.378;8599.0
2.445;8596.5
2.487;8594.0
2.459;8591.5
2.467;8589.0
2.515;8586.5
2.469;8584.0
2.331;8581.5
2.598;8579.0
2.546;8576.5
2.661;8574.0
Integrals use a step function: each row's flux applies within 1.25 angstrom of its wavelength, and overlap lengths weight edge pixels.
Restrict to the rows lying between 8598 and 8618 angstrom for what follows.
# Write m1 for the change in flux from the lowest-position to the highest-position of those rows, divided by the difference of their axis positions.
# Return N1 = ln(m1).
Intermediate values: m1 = 0.007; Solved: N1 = -5.0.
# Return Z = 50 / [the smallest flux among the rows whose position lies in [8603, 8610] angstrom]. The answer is 21.7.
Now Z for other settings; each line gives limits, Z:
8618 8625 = 20.8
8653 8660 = 23.5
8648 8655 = 20.7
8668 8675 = 22.0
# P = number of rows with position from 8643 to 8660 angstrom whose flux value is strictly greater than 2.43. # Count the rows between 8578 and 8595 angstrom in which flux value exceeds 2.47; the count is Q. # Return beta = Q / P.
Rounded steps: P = 4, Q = 3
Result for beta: 0.75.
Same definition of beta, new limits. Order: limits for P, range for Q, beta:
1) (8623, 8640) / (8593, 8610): 0.33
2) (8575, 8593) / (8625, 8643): 1.00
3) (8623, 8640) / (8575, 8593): 0.50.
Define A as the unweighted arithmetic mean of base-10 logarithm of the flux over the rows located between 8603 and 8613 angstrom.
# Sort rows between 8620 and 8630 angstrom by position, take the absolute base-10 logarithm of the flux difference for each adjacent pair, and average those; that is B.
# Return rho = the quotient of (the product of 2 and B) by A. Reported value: 0.07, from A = 0.379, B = 0.013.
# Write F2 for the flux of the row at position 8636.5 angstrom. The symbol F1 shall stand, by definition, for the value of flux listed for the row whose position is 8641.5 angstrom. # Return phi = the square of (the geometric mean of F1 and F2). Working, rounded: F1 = 2.561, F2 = 2.562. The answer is 6.6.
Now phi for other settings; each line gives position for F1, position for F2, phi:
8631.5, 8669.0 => 5.8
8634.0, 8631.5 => 6.2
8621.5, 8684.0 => 5.9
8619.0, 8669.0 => 6.1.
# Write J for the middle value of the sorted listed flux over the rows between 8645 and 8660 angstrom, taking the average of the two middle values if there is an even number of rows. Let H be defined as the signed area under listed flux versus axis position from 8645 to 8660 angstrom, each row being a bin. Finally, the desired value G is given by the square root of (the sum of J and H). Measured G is 6.14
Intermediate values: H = 35.3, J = 2.42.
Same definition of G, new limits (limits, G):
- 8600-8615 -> 6.21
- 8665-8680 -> 6.03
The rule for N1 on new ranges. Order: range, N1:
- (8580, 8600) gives -5.9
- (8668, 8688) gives -4.8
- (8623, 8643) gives -4.8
